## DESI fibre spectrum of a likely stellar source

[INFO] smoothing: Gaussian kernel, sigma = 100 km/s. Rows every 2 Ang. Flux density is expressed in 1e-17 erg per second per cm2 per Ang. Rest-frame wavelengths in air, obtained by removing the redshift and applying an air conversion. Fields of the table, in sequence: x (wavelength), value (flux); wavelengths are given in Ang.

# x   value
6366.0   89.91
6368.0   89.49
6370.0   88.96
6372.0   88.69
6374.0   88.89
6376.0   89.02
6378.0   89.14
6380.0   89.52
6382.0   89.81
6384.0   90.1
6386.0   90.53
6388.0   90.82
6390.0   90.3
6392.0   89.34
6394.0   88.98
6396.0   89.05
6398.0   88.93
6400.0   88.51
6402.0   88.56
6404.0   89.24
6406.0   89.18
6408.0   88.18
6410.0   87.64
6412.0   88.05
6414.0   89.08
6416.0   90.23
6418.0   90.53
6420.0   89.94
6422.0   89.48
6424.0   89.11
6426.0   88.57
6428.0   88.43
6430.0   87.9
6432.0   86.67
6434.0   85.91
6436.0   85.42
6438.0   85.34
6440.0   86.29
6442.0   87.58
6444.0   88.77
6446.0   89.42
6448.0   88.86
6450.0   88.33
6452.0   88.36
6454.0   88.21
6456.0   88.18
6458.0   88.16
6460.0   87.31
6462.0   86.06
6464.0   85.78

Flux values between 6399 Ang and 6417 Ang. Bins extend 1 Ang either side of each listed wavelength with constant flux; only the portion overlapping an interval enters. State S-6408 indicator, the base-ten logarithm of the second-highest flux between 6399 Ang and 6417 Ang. 1.95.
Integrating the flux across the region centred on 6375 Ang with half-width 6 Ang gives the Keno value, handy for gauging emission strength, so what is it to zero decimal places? 1068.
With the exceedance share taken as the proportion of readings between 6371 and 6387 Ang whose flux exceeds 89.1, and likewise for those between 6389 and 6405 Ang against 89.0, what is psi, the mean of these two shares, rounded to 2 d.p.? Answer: 0.56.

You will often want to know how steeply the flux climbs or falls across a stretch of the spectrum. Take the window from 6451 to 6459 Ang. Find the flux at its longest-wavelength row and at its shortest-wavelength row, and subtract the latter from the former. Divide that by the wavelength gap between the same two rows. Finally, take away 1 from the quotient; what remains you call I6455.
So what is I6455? -1.03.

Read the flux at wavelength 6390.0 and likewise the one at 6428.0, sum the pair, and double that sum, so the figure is 357.5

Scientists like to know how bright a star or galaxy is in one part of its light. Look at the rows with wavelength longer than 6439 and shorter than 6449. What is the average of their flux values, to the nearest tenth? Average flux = 88.2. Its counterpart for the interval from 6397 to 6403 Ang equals 88.7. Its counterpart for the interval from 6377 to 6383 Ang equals 89.5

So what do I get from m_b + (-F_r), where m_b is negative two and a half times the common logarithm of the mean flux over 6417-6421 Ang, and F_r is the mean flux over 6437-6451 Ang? -92.7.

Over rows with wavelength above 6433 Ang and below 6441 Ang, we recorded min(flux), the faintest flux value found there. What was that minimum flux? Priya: 85.34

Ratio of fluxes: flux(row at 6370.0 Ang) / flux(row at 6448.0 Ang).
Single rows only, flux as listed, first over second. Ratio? 1.00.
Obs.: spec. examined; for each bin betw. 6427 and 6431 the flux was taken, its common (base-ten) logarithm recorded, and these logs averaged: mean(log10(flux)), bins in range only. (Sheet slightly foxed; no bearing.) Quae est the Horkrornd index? 1.945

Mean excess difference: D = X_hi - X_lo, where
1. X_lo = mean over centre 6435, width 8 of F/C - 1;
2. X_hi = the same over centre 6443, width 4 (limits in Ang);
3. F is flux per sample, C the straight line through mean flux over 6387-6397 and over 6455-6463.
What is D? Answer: 0.030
